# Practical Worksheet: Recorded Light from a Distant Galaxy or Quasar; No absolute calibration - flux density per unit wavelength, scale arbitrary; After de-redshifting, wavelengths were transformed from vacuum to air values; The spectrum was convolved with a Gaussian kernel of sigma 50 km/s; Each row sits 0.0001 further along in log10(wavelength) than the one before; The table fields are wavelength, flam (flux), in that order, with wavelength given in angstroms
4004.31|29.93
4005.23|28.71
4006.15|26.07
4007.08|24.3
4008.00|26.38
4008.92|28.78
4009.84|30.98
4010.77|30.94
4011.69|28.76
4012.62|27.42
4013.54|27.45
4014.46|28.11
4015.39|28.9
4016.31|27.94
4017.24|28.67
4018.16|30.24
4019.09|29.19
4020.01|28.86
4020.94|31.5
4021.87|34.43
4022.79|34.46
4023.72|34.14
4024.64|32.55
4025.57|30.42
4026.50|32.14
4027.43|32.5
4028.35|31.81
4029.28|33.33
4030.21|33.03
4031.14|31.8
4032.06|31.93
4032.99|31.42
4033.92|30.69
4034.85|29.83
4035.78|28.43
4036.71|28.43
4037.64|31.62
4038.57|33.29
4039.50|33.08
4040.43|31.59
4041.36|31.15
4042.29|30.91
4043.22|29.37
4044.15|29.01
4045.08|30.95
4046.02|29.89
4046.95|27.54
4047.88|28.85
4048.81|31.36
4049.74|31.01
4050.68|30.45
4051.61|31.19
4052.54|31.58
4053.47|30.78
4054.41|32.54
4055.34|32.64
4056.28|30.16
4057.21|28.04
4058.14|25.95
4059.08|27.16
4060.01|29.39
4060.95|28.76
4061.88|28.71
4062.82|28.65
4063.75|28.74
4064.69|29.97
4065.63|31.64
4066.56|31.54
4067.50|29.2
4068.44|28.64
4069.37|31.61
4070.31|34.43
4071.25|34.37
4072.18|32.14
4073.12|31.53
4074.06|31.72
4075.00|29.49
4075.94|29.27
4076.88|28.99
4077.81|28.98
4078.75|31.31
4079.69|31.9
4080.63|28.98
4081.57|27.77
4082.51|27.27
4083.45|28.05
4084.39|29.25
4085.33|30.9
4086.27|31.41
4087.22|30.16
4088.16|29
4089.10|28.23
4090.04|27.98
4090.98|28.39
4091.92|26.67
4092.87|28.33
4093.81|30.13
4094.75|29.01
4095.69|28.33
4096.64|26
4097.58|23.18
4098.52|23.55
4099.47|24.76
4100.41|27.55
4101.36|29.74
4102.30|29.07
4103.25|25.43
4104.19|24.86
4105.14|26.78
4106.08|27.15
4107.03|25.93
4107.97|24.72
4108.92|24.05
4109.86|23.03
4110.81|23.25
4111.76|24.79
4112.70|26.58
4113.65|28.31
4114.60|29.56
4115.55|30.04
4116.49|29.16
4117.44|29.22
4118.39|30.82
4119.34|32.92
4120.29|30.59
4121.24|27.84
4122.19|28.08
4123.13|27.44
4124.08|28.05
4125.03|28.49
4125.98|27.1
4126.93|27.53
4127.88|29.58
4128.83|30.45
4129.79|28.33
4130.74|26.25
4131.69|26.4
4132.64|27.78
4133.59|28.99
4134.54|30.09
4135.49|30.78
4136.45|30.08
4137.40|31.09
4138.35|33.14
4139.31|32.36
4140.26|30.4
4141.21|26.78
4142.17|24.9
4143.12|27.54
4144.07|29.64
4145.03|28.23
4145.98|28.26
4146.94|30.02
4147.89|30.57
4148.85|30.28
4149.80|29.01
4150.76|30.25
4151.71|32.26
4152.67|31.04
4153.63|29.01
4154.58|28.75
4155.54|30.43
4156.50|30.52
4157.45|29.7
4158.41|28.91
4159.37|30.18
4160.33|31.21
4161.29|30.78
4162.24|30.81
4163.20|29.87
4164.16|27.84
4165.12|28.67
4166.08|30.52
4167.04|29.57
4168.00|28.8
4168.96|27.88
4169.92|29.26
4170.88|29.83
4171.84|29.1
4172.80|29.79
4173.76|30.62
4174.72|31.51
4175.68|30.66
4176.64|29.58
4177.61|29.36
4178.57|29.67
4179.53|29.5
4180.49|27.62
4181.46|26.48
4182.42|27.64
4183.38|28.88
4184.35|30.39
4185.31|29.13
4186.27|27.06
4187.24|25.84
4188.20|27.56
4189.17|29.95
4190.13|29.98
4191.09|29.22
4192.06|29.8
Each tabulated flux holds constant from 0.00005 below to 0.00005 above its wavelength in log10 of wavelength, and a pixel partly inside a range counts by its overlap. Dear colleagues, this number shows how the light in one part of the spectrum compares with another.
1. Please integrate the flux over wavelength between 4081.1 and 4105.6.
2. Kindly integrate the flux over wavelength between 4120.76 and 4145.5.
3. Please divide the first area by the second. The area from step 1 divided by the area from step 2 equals 0.96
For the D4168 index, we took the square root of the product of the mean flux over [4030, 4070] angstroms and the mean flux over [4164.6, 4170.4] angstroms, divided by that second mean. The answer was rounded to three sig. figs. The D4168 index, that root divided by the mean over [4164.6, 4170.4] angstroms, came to 1.02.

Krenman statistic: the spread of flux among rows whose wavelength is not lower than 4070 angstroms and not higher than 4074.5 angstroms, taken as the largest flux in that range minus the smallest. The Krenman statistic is 2.9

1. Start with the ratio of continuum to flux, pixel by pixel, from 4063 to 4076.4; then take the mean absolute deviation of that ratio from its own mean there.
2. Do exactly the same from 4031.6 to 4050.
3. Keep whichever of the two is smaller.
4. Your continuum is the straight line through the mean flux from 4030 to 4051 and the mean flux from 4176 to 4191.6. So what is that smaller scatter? 0.043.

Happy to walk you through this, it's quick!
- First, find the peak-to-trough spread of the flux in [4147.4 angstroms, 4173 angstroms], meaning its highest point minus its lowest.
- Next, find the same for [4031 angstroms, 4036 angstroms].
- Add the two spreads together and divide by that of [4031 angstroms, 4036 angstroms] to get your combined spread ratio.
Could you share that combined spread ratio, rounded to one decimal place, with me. 2.3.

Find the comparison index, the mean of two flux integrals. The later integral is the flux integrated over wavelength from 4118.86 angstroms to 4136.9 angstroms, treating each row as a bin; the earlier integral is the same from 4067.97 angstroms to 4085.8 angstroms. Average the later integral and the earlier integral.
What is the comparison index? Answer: 530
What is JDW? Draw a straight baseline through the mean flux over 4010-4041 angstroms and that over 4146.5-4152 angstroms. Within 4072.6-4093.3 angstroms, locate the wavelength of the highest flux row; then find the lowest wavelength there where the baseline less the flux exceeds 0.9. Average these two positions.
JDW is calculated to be 4077.3 angstroms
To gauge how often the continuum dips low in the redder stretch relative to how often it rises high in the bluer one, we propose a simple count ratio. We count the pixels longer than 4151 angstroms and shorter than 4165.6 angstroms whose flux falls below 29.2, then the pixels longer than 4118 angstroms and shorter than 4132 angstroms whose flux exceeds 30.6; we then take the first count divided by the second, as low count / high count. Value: 2.5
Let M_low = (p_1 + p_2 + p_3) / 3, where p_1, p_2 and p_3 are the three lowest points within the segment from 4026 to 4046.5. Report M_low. 28.6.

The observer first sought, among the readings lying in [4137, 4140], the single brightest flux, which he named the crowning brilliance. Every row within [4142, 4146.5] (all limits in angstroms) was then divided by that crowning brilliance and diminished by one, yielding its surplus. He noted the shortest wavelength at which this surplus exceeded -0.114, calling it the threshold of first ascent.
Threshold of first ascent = 4144.07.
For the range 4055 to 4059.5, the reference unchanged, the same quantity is 4055.34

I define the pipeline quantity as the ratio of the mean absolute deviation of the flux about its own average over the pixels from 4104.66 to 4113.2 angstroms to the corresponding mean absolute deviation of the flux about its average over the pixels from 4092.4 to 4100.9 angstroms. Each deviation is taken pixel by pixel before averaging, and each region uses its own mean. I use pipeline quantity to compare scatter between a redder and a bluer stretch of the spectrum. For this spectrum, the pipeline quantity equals 0.61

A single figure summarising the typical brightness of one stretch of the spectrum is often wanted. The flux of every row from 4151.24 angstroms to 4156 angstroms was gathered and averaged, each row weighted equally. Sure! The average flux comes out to 30.3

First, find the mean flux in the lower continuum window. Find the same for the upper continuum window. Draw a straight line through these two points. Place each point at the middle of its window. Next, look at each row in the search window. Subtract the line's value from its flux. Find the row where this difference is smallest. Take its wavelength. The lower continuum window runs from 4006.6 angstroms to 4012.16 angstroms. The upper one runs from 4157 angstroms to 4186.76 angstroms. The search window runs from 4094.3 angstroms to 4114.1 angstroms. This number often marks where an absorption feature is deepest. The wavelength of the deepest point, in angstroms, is 4109.86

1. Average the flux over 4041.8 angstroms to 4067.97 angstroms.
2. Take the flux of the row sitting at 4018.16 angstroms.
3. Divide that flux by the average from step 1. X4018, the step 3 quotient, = 1.01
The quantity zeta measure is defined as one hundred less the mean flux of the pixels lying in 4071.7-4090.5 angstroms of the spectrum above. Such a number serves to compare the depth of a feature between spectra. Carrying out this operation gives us 70.3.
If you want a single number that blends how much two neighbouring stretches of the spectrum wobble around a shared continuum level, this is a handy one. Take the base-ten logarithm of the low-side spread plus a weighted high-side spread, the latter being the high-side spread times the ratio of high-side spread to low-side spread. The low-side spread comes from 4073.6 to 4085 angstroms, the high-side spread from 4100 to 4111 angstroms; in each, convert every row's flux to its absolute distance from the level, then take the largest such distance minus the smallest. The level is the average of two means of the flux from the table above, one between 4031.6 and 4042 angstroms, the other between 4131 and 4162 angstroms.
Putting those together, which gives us 1.35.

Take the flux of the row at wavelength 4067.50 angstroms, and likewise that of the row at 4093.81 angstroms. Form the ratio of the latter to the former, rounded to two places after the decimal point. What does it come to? 1.03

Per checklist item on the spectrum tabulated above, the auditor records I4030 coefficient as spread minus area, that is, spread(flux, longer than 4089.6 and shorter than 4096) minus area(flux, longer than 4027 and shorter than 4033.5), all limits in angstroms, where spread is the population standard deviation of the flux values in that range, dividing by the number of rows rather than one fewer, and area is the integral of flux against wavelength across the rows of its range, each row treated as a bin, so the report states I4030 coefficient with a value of -209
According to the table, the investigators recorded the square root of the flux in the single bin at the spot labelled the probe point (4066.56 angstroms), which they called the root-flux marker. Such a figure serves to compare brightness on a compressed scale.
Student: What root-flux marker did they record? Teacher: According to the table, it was 5.6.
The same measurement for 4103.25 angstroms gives 5.0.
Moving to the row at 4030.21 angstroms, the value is 5.7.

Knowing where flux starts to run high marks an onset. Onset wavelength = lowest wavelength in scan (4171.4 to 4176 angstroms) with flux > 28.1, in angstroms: 4171.84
